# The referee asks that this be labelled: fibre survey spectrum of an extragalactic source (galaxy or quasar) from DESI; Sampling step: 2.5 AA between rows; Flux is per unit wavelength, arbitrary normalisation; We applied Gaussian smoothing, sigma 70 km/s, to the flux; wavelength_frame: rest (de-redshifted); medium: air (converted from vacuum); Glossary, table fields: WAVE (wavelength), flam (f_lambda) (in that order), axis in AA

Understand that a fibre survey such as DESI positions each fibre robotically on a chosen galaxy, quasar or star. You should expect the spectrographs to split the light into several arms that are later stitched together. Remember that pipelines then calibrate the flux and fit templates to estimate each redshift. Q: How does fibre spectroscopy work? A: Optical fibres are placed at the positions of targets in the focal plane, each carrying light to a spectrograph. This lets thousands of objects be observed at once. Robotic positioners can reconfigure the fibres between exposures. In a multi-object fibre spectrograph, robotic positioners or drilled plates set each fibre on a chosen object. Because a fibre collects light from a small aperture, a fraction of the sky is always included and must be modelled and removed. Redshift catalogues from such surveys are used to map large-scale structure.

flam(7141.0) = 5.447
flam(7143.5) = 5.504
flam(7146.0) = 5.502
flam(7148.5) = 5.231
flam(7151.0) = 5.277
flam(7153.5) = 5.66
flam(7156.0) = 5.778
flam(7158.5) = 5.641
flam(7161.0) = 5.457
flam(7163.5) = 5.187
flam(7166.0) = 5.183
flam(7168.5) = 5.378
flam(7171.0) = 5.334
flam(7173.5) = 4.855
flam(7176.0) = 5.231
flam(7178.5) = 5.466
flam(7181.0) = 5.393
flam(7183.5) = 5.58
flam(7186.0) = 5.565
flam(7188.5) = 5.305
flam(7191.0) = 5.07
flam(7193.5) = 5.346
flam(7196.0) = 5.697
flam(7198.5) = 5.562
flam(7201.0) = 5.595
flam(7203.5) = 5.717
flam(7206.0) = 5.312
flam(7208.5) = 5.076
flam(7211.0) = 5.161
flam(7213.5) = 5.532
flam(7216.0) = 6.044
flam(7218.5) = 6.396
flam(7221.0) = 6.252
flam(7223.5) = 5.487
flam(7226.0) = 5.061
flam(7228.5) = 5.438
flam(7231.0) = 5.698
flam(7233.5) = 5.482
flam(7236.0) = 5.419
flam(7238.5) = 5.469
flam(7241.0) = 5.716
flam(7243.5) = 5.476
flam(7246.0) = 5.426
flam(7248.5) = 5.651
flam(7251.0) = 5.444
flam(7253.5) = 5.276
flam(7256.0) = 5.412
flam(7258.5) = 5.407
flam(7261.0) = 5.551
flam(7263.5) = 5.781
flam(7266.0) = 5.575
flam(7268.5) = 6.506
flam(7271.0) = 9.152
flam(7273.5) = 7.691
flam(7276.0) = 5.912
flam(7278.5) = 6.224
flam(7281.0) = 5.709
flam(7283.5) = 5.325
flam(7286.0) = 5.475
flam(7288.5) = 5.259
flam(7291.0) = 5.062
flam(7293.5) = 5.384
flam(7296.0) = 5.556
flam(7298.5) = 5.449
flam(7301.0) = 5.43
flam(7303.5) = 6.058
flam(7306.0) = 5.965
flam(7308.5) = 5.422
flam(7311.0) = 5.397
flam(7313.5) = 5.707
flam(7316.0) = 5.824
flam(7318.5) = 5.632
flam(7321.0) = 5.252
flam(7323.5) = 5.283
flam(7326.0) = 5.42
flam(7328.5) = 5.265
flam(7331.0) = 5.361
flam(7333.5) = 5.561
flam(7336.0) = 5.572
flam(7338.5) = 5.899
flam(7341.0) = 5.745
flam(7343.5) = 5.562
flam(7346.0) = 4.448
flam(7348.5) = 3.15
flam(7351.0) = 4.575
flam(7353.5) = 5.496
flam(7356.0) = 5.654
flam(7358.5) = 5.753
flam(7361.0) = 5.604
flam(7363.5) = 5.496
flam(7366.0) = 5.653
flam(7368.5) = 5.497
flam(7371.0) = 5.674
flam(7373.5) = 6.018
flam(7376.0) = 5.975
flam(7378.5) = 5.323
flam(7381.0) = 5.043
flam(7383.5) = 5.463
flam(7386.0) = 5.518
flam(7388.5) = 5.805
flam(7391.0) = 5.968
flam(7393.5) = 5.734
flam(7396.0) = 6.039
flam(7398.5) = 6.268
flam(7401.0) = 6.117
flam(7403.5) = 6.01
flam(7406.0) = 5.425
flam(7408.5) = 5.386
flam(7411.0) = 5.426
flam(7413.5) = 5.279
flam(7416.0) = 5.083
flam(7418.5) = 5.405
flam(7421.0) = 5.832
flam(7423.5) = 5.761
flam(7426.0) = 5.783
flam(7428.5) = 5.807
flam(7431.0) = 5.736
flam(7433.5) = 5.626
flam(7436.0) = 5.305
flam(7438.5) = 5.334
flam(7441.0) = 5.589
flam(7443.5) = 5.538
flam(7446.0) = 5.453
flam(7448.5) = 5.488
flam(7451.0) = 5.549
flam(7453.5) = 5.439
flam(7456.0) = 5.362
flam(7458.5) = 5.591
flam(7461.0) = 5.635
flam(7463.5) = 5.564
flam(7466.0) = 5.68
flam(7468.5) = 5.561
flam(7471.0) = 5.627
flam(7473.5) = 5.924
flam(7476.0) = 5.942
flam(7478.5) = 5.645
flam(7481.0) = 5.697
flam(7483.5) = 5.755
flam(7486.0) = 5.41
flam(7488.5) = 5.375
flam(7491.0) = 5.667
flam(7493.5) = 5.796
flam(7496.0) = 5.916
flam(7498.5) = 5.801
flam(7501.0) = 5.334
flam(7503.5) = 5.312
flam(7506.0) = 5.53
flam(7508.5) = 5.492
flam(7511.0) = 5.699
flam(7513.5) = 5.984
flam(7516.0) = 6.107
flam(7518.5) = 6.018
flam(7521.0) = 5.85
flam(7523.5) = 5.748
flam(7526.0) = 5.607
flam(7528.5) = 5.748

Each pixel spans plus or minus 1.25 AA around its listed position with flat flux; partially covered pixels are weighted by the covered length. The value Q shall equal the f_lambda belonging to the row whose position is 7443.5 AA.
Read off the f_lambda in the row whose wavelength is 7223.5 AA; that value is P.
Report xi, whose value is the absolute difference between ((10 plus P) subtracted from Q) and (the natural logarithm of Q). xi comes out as 11.7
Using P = 5.487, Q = 5.538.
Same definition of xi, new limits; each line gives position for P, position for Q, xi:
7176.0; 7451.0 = 11.4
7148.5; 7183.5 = 11.4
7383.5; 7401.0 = 11.2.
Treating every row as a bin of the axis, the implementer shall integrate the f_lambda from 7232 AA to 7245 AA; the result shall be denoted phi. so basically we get 72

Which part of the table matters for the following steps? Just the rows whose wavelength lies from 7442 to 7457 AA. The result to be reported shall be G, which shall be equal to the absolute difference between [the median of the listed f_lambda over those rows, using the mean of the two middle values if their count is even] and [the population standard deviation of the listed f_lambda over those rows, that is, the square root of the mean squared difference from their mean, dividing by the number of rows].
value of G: 5.41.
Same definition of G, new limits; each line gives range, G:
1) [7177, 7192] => 5.26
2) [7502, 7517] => 5.34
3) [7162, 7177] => 5.04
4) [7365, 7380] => 5.42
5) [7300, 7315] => 5.30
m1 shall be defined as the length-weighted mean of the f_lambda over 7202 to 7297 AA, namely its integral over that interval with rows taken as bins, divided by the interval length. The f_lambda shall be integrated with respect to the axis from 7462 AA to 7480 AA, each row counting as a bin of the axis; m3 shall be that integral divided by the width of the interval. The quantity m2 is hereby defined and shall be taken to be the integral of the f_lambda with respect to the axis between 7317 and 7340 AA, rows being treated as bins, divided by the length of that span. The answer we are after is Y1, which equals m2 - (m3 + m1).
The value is -6.0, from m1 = 5.72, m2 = 5.48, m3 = 5.71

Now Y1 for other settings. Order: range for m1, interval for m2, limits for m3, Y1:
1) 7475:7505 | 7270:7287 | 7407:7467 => -4.7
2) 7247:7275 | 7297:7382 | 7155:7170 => -6.1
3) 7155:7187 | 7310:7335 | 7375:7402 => -5.7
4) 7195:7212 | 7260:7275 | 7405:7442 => -4.2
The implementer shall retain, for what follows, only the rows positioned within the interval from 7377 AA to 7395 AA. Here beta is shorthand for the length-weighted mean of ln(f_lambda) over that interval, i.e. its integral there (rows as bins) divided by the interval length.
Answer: 1.71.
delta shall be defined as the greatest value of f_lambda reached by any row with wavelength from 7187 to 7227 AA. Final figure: 6.396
